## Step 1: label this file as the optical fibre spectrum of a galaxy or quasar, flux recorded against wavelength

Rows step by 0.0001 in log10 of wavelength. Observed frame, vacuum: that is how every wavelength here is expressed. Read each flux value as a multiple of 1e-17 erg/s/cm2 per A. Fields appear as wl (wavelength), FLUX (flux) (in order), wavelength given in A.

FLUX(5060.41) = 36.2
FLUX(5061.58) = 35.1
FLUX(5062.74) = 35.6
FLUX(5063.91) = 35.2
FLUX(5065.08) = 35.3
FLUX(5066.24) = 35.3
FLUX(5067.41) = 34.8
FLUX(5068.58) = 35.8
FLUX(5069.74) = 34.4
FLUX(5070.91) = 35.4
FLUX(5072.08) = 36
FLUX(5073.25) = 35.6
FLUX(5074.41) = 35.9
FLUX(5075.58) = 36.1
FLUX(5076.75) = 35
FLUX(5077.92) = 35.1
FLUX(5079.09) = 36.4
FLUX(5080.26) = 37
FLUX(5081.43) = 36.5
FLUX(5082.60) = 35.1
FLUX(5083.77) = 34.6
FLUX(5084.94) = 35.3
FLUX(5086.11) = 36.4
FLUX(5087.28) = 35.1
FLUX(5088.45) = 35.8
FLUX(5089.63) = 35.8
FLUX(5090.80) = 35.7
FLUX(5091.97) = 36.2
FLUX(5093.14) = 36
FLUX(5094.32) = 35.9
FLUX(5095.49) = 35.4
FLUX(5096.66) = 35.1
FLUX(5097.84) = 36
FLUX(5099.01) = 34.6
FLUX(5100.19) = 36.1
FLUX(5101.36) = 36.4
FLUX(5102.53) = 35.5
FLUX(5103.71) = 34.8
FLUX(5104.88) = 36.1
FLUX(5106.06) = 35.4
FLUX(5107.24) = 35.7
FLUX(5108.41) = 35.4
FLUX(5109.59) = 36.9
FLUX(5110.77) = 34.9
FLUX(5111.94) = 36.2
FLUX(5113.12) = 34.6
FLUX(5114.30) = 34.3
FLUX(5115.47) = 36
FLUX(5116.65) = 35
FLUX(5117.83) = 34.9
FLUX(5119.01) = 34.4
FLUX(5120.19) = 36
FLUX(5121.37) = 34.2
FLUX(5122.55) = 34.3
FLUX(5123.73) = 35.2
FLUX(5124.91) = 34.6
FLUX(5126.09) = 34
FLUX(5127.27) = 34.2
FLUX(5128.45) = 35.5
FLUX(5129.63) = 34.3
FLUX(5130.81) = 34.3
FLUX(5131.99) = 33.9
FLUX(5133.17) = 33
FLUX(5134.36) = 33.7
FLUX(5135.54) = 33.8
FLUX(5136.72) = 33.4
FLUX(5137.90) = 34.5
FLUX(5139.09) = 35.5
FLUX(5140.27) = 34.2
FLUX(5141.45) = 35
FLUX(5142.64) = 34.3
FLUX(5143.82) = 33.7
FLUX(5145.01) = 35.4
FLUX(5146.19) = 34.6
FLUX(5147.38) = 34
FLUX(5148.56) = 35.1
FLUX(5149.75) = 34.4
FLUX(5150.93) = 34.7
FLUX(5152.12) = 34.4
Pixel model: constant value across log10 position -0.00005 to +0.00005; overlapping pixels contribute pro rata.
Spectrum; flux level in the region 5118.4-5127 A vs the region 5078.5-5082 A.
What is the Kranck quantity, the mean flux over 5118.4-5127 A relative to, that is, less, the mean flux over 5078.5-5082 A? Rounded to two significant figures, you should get -2.0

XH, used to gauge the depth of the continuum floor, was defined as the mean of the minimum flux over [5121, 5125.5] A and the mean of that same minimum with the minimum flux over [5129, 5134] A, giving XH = 33.9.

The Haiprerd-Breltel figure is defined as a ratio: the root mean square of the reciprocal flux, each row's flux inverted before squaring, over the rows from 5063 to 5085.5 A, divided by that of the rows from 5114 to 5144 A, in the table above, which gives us 0.970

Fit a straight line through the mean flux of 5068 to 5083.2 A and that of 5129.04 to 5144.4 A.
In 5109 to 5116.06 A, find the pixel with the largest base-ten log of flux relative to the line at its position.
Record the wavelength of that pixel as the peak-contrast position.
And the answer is 5109.59 A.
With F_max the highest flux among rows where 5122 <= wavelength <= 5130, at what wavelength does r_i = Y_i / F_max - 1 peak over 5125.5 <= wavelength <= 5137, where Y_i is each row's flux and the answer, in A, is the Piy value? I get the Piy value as 5128.45 A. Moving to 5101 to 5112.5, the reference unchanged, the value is 5109.59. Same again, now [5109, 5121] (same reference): 5109.59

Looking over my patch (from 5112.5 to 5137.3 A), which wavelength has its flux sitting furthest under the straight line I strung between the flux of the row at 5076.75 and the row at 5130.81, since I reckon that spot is 5133.17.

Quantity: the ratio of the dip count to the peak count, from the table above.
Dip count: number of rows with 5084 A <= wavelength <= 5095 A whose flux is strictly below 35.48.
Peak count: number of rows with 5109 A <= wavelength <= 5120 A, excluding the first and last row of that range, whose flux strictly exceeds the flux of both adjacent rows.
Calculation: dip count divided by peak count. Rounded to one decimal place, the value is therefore 1.0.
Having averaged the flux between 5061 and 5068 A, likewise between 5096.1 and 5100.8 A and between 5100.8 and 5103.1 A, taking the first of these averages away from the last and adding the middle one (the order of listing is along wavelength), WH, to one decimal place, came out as 36.2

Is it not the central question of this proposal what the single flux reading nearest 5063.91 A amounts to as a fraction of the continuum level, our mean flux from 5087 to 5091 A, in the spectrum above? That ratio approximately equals 0.99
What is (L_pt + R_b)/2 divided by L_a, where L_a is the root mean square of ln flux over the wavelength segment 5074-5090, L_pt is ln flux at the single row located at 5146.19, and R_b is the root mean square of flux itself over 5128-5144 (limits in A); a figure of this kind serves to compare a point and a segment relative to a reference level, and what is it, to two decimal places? 5.28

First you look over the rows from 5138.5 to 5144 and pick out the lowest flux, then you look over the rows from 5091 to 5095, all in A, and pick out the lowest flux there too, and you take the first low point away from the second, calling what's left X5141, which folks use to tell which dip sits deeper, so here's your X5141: 2.2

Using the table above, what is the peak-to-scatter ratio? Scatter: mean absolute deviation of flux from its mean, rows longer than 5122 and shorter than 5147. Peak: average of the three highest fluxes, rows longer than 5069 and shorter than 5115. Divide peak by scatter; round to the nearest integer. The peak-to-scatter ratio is 70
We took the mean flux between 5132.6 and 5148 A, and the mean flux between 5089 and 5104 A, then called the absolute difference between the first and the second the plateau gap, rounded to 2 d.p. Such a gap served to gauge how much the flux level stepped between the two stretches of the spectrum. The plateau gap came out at 1.42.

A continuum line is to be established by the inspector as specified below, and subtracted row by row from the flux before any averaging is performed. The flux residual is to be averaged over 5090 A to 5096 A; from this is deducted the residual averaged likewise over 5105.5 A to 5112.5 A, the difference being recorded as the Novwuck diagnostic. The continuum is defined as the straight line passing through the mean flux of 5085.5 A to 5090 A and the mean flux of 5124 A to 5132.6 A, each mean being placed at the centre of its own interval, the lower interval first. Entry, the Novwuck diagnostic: -0.4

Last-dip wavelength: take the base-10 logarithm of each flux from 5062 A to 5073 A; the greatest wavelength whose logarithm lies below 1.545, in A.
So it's 5069.74 A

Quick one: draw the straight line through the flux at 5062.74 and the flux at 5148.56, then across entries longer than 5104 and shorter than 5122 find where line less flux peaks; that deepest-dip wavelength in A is 5121.37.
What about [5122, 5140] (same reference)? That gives 5133.17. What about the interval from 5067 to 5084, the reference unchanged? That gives 5069.74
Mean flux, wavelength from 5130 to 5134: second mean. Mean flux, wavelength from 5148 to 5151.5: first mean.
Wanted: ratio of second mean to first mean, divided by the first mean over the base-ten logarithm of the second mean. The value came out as 0.0427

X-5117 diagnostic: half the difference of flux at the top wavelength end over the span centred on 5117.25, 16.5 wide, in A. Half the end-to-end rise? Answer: -1.15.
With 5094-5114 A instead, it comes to -0.65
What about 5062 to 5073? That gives 0.20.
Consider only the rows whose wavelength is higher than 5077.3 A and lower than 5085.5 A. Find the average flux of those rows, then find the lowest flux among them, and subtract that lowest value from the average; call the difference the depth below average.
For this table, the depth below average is 1.11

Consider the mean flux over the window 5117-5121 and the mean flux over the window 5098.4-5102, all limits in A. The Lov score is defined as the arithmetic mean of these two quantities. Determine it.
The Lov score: 35.4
